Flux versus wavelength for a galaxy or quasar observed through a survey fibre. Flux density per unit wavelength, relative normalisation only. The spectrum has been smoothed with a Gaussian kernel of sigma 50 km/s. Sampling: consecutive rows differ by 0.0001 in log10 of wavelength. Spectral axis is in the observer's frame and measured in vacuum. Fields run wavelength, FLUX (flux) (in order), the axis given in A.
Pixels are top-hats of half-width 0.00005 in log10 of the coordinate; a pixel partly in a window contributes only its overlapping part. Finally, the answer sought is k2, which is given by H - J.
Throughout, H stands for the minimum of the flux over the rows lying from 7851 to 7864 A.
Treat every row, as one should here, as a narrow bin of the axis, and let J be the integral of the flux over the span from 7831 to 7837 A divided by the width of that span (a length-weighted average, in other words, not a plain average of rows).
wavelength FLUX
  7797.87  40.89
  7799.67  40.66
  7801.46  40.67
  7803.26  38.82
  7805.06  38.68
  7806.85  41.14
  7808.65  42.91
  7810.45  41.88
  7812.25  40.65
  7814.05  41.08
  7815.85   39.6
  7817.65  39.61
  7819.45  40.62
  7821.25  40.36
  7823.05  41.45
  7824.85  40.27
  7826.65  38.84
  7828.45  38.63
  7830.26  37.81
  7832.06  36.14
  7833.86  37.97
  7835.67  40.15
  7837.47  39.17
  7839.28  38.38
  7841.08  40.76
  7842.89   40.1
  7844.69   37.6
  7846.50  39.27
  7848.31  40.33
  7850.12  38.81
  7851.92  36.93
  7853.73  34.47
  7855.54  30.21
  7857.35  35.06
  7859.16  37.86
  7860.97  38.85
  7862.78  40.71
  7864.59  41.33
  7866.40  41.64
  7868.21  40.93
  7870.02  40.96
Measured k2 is -8.0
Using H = 30.21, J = 38.2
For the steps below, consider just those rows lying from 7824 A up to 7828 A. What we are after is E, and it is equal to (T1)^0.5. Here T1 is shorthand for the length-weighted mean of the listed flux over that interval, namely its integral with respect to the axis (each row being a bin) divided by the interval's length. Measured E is 6.28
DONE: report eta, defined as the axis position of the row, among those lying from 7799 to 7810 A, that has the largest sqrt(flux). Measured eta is 7808.65 A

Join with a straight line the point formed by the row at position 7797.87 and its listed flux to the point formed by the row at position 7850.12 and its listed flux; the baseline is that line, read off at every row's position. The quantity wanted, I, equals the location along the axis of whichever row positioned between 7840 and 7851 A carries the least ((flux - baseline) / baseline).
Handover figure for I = 7844.69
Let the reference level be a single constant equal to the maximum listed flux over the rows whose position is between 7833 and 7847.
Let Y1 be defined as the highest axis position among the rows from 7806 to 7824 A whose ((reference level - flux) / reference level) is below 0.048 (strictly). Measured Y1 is 7823.05 A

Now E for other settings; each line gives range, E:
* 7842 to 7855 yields 6.16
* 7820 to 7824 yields 6.40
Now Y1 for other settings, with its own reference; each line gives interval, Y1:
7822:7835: 7826.65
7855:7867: 7866.40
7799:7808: 7806.85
